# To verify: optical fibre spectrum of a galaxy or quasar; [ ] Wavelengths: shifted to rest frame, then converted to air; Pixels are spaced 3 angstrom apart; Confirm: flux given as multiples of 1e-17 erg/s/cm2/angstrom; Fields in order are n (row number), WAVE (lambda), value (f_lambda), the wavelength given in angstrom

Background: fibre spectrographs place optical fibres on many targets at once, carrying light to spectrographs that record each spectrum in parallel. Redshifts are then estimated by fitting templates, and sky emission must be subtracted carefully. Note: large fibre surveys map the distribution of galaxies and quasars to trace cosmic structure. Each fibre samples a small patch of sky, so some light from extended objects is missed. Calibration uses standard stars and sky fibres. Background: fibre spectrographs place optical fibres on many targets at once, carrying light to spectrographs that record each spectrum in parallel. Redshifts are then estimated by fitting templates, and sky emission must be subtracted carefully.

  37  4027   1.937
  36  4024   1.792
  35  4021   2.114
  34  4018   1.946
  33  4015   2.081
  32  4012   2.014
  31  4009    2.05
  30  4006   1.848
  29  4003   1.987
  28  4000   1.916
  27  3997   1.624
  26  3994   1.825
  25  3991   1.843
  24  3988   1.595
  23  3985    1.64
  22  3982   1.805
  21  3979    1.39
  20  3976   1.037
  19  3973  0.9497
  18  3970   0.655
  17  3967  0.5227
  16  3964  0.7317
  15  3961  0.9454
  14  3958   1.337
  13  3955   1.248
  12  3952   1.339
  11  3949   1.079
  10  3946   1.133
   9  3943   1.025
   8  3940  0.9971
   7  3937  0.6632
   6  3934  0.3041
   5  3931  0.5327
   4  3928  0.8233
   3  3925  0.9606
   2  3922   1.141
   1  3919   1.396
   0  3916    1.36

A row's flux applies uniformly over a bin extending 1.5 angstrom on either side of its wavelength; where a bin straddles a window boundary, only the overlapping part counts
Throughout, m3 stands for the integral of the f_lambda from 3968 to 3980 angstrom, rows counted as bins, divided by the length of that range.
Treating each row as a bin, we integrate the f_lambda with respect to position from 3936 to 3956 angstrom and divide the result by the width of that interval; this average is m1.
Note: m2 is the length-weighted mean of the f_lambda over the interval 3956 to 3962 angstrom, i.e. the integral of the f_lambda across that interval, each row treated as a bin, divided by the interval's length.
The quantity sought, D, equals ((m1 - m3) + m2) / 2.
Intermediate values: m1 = 1.07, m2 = 1.2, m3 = 1.0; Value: 0.63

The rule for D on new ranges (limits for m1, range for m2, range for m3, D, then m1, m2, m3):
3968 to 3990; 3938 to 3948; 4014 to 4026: 0.17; 1.29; 1.0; 2.0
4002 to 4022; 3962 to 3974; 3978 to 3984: 0.55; 2.00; 0.7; 1.6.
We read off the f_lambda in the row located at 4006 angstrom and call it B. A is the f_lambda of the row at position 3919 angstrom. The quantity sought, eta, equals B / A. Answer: 1.3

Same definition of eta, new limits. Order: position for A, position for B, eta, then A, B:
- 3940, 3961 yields 0.9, 0.9971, 0.9454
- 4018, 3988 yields 0.8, 1.946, 1.595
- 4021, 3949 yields 0.5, 2.114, 1.079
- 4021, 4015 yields 1.0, 2.114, 2.081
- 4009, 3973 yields 0.5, 2.05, 0.9497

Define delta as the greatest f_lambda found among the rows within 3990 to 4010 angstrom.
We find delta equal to 2.05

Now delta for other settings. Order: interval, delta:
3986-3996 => 1.843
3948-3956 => 1.339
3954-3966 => 1.337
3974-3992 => 1.843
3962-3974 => 0.9497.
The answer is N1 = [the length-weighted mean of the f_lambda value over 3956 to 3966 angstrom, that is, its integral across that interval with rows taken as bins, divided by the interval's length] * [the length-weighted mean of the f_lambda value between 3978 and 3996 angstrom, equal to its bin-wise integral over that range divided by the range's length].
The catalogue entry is 1.68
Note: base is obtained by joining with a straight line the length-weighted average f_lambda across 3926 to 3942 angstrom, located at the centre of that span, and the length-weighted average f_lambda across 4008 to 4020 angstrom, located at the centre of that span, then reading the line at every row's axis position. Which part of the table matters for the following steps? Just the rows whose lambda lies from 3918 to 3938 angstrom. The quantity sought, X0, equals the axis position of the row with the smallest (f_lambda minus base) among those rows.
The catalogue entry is 3934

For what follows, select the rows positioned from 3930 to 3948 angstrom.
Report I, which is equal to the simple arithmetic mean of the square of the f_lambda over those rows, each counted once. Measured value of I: 0.7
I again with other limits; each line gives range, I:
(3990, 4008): 3.4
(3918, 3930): 1.2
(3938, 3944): 1.0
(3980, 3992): 3.0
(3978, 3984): 2.6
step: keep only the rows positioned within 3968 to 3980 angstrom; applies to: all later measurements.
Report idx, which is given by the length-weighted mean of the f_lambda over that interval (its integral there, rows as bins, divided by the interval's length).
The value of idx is 0.97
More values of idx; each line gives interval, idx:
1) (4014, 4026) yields 1.98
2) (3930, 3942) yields 0.64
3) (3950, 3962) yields 1.22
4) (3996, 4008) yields 1.86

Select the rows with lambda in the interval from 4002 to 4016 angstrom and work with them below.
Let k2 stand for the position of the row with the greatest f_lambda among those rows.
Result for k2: 4015 angstrom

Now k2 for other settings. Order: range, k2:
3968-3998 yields 3991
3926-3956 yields 3952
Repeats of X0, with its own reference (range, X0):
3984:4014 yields 3997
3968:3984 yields 3970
